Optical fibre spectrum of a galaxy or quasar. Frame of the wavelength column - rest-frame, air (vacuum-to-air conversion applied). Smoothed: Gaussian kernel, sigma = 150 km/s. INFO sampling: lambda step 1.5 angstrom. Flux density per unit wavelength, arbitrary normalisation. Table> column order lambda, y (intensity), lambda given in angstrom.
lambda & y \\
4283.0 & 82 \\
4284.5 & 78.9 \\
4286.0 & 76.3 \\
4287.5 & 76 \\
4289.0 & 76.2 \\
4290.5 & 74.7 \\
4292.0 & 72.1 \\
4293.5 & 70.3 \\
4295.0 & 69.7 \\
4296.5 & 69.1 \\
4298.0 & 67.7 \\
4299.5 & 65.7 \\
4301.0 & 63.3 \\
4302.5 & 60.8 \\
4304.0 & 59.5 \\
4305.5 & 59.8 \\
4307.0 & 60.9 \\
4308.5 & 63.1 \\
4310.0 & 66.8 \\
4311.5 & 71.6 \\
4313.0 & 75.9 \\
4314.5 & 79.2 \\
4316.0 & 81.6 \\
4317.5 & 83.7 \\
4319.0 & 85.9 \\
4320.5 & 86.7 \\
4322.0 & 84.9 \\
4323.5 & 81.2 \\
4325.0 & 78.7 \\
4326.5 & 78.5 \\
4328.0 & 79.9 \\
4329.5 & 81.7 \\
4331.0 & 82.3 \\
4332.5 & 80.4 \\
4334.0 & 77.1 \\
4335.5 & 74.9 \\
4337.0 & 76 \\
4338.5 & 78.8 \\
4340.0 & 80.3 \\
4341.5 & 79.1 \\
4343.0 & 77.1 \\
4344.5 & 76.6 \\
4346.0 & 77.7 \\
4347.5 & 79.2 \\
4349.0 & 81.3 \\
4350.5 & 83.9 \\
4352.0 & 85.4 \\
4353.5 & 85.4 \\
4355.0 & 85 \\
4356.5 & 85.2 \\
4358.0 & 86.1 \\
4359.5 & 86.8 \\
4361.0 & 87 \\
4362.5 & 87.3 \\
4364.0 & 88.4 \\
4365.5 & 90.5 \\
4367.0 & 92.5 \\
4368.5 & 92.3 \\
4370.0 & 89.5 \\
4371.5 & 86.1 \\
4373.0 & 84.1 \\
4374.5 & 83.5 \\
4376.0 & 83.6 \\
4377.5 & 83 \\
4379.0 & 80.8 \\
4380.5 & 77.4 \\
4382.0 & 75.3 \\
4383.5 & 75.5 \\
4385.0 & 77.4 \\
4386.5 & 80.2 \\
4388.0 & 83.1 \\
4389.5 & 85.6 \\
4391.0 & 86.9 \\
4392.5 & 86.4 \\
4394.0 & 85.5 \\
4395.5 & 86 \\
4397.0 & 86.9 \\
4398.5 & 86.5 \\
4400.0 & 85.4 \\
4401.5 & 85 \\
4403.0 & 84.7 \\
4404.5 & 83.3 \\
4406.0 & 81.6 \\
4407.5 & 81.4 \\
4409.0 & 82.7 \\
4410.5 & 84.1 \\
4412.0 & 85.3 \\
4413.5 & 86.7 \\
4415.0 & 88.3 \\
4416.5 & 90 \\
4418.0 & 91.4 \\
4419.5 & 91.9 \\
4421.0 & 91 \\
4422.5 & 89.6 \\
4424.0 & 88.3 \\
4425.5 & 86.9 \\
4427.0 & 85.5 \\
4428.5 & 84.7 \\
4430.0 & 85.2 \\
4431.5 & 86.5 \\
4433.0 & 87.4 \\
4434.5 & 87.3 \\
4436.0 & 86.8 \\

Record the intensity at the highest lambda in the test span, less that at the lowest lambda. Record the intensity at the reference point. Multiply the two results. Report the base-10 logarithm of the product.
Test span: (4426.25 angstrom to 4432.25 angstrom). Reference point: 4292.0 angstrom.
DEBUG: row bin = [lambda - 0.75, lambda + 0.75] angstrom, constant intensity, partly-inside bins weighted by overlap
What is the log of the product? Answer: 1.9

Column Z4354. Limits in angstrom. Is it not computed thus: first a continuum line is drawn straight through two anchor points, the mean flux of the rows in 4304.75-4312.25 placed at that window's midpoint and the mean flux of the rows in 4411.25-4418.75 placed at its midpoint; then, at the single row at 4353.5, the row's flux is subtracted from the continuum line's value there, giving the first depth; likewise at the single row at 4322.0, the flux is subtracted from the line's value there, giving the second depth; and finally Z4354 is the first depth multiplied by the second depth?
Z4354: 189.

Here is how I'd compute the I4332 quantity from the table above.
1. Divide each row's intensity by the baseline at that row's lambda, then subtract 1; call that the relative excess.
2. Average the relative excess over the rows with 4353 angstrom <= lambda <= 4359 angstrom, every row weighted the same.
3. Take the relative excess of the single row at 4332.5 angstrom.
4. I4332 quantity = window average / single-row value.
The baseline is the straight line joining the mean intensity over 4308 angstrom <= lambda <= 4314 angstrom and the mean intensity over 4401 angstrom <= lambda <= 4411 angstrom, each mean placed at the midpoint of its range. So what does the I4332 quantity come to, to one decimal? 1.2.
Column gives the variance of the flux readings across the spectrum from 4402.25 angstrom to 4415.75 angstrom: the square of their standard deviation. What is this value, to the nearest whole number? 5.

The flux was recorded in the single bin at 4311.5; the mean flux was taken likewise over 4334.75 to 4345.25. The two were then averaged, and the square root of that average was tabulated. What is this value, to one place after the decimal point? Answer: 8.6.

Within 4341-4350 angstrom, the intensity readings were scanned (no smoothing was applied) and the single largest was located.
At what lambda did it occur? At 4349.0 angstrom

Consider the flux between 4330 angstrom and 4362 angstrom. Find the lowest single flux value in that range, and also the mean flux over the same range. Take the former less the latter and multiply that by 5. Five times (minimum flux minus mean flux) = -32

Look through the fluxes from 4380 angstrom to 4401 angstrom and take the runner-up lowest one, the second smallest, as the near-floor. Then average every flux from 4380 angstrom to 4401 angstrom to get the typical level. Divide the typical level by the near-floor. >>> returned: 1.10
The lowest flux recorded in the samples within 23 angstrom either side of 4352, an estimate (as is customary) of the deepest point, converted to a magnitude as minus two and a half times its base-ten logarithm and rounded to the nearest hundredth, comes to -4.69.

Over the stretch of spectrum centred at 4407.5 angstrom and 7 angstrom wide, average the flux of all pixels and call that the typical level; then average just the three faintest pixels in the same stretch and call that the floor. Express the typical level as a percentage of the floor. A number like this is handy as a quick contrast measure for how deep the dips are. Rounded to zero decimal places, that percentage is 101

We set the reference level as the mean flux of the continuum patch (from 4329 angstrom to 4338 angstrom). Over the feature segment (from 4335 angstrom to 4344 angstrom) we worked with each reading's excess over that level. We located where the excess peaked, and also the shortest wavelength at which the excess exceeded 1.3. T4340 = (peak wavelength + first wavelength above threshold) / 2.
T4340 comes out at 4340.0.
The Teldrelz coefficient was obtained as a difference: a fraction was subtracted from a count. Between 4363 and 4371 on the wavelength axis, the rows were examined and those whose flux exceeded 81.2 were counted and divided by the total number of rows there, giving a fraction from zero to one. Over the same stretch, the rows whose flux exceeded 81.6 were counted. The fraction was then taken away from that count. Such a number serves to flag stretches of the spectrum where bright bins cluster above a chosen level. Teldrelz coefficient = 4.0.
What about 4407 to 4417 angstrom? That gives 5.0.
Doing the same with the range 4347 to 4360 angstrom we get 6.1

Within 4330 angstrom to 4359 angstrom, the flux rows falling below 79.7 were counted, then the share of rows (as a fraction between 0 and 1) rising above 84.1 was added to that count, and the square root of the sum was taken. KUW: 3.0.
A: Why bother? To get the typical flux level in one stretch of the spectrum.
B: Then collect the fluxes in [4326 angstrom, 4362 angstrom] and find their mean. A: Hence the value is 81.1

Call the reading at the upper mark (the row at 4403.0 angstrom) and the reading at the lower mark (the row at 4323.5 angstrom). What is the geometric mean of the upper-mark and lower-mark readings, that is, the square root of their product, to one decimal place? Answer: 82.9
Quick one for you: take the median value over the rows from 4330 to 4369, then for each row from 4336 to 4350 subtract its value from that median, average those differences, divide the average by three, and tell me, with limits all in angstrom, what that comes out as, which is 1.5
